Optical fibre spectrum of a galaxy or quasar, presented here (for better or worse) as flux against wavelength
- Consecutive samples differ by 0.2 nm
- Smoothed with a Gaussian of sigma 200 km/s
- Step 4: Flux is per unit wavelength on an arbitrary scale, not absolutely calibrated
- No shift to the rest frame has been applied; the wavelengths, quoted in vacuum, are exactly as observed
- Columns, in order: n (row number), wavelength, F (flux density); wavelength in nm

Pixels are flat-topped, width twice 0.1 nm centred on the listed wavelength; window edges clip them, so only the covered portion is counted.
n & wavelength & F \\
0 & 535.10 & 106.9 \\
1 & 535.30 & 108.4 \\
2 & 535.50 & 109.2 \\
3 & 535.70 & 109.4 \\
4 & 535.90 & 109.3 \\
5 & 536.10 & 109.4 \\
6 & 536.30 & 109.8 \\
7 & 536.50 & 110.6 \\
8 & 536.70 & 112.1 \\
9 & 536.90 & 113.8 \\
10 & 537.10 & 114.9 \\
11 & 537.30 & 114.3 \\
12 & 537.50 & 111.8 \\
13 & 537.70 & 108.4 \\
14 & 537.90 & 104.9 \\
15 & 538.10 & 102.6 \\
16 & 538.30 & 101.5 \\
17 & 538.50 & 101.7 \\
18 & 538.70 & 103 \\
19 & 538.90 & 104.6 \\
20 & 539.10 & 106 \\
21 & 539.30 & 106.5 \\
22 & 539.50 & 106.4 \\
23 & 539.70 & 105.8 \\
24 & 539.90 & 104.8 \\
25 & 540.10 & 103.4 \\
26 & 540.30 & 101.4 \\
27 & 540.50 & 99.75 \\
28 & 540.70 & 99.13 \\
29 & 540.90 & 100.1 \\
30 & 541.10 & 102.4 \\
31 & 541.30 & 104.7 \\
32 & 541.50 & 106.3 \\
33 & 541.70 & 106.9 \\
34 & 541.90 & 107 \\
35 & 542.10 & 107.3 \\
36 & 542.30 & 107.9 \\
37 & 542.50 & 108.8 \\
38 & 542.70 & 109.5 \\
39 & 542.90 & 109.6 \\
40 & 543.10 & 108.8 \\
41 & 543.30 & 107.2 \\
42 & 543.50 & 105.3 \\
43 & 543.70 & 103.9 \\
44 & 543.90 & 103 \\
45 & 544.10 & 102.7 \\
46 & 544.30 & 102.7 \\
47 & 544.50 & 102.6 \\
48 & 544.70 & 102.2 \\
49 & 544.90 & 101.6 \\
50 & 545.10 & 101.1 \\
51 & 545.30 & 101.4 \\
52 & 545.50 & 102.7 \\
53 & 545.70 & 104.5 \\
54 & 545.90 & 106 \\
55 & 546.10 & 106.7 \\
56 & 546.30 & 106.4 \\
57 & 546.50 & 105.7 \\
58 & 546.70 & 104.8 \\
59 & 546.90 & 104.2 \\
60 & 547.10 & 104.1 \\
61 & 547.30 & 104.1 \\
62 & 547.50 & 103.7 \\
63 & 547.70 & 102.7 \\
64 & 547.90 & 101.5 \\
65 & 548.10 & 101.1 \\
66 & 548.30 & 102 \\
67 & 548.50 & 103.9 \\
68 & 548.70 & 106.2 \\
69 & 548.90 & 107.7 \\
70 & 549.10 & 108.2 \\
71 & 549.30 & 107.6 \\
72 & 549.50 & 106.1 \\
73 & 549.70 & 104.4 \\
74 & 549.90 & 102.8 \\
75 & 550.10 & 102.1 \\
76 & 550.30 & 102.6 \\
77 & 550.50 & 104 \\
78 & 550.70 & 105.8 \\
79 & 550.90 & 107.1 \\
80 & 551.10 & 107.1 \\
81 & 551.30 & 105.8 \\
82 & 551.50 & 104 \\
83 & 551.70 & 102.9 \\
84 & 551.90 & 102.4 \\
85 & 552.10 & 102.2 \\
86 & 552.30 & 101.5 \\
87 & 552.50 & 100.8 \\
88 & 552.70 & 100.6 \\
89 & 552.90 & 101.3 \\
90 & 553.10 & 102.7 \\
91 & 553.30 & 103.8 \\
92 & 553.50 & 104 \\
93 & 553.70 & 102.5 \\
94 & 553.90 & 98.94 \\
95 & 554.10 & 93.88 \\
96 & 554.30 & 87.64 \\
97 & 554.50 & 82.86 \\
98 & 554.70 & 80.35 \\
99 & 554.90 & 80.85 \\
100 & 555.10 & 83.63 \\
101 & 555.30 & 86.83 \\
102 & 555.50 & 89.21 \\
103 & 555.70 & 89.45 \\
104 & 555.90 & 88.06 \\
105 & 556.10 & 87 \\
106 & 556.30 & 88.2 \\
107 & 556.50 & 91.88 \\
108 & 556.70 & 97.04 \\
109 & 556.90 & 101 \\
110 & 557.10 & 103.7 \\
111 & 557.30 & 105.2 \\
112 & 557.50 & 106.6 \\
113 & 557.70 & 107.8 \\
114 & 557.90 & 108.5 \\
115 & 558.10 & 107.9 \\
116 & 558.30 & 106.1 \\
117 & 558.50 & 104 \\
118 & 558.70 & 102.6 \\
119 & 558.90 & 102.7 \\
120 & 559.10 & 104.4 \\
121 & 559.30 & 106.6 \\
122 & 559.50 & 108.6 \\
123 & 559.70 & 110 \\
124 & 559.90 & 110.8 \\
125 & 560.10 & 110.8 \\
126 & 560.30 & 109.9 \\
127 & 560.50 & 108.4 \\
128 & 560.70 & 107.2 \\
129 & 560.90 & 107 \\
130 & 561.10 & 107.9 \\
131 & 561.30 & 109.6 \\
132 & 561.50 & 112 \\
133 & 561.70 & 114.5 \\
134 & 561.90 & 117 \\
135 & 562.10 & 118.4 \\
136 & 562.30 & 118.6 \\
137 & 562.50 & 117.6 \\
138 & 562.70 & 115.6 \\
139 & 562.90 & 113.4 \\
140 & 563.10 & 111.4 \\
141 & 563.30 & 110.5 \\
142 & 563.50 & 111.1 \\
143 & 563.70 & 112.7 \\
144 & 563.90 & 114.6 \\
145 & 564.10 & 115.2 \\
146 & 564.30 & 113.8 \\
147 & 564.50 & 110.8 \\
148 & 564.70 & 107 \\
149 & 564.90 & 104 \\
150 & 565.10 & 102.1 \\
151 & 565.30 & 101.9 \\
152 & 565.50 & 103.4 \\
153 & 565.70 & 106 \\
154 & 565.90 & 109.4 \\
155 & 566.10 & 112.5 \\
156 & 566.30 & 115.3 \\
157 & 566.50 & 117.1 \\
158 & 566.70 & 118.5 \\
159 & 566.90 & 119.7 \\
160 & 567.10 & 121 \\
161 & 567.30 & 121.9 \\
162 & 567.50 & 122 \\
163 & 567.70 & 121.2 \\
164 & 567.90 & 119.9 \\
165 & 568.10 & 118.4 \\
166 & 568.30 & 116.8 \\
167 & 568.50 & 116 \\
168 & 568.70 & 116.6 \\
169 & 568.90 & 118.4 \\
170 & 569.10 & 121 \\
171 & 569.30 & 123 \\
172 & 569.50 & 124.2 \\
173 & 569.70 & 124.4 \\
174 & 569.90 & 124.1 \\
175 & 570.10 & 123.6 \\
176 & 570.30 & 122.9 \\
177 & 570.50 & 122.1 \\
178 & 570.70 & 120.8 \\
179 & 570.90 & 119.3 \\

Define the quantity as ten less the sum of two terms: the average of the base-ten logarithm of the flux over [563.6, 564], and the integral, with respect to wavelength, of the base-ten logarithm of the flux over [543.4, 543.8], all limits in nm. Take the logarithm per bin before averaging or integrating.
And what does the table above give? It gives 7.14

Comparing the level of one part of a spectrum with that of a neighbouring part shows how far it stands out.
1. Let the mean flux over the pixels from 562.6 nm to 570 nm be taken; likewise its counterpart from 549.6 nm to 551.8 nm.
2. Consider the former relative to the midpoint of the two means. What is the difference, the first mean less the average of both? 5.3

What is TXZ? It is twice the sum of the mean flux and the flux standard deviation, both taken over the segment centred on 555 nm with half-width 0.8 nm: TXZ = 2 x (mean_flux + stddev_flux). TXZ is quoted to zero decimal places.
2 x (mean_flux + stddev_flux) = 177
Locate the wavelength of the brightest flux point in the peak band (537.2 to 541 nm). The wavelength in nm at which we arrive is 537.30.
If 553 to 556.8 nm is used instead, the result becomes 553.50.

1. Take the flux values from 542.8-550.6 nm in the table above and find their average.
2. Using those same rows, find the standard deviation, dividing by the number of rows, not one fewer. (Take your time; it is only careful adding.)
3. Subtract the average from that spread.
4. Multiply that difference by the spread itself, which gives -229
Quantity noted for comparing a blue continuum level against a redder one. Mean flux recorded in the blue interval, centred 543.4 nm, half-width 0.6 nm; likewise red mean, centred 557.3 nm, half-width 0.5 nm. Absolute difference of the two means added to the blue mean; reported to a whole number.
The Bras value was 108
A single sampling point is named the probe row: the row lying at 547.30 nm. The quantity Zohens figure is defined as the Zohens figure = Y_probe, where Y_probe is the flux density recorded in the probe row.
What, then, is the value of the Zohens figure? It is 104.1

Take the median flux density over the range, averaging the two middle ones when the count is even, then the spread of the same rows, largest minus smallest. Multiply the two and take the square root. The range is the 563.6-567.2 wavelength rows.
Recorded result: 46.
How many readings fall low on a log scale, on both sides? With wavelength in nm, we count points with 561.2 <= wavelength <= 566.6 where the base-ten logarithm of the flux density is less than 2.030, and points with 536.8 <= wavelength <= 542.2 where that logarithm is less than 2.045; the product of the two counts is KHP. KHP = 138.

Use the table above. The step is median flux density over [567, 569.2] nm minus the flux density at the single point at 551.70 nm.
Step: 17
